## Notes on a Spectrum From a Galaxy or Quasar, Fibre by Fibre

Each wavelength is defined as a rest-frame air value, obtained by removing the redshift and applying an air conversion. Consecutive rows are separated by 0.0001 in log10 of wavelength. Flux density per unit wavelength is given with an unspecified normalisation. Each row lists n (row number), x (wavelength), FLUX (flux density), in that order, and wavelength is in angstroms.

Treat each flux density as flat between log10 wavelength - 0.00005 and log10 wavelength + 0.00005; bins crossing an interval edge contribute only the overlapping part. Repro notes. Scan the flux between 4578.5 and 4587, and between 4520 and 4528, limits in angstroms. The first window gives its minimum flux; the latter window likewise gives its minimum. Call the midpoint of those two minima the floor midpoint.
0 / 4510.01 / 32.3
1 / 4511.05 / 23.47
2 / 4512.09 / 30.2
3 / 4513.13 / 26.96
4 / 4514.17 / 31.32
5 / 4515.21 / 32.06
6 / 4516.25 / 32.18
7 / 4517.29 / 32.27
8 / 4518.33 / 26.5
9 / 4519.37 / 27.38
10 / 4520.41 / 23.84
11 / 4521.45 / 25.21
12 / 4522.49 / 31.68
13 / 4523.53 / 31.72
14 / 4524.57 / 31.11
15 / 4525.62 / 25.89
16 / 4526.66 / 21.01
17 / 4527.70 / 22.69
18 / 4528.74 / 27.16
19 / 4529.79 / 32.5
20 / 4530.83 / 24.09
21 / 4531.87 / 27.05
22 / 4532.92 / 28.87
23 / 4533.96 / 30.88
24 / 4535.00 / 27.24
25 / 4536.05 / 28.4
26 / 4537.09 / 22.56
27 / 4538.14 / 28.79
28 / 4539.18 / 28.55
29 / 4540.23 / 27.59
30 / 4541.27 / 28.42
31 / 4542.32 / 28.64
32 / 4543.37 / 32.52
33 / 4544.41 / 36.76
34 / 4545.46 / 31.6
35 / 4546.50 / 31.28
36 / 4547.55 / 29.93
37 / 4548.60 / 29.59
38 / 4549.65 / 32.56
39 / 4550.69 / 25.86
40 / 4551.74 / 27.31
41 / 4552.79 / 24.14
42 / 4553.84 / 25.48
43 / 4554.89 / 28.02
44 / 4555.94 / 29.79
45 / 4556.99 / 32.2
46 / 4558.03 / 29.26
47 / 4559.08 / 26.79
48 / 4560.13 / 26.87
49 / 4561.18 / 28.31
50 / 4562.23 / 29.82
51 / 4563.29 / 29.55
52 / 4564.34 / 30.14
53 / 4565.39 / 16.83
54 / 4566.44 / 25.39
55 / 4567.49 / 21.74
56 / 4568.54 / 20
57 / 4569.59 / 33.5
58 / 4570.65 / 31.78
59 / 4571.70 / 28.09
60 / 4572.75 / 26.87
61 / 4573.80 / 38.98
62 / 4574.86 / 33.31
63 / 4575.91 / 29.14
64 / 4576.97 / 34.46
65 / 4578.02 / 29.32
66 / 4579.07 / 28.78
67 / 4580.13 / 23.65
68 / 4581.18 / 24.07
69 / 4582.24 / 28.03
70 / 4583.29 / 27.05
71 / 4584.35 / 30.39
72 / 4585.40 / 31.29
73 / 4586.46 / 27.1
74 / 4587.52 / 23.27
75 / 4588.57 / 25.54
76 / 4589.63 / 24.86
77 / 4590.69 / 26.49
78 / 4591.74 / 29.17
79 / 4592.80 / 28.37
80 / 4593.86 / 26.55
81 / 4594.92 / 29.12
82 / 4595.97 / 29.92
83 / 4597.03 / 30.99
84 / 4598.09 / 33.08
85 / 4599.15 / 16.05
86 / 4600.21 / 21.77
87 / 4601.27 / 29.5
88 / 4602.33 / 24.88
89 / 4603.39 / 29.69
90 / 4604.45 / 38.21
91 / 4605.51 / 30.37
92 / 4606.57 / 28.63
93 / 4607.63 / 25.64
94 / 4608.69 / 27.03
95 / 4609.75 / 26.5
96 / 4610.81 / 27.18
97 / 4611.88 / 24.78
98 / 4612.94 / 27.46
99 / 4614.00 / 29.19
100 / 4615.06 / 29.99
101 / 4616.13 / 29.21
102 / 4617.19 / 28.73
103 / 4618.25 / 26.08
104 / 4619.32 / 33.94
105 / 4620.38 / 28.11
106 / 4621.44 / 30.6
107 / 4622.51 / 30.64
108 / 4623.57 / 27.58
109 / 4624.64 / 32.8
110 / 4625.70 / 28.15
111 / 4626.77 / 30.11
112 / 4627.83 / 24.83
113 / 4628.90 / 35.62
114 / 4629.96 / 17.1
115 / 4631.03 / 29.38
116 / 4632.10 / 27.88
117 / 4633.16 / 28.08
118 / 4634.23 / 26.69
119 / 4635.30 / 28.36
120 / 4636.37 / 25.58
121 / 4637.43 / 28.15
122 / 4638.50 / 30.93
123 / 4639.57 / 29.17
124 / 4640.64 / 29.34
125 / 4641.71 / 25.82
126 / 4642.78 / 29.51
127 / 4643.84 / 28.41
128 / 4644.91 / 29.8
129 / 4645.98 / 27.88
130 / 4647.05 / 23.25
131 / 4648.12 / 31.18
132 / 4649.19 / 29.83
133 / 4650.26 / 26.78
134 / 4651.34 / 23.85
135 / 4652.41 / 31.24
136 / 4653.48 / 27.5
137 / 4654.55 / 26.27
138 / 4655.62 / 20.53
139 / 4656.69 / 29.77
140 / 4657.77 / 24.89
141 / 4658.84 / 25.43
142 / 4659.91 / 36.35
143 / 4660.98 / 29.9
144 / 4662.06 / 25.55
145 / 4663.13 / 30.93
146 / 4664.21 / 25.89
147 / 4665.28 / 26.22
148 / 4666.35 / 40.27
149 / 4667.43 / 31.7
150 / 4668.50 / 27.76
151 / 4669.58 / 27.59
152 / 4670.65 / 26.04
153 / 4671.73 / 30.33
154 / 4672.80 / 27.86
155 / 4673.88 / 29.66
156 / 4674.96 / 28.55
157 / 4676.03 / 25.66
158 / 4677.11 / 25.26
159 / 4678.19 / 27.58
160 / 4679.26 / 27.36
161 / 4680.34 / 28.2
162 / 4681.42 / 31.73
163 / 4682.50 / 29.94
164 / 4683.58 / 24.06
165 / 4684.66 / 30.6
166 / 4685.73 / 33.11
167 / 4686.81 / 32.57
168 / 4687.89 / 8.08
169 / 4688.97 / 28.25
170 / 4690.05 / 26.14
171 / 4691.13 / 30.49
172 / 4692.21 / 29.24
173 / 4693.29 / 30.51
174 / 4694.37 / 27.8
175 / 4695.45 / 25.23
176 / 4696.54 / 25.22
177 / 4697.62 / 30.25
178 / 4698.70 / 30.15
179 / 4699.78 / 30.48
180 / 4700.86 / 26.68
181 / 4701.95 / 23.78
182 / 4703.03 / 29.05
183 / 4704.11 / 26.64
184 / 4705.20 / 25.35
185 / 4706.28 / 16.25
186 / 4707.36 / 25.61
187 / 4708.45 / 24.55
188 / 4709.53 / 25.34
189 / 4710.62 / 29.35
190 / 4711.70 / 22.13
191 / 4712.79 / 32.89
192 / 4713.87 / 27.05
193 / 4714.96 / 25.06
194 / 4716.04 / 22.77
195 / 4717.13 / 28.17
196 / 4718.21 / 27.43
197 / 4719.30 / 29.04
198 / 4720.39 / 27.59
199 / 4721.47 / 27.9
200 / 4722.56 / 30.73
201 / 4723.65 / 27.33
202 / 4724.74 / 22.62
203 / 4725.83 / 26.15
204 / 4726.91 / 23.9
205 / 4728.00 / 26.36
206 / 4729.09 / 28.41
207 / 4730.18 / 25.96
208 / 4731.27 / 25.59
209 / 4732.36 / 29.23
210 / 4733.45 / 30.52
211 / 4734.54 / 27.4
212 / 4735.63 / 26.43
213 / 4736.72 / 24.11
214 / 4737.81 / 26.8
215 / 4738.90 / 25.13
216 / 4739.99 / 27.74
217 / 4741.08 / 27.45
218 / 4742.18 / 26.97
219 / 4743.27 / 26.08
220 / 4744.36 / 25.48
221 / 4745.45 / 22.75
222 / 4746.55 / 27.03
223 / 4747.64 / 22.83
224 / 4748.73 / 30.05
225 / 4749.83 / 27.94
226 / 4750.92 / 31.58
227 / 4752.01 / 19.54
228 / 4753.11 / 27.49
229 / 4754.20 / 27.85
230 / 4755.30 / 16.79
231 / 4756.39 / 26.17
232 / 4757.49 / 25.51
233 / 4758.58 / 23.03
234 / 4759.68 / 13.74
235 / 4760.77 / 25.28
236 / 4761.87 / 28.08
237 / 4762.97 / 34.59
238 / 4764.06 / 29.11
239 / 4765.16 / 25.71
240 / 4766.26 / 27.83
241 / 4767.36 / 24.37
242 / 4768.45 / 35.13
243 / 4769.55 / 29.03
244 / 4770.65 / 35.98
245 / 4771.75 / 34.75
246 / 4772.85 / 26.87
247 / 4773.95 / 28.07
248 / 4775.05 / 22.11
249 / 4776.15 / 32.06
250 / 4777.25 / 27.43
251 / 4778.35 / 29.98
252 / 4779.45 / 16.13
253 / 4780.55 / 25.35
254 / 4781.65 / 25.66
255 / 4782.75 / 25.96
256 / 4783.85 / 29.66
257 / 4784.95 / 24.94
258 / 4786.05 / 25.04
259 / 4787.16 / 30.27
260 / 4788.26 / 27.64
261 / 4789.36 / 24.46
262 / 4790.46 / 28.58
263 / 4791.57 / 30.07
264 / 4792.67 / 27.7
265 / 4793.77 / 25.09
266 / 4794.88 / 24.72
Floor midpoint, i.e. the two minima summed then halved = 22.3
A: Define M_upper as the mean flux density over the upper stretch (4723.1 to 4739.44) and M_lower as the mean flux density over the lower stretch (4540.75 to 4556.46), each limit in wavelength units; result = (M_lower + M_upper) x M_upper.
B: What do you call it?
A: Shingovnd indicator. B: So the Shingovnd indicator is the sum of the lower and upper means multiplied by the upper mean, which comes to 1474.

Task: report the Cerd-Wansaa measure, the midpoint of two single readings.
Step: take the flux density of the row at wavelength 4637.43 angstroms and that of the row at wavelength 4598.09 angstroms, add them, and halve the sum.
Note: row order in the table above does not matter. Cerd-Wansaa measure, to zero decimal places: 31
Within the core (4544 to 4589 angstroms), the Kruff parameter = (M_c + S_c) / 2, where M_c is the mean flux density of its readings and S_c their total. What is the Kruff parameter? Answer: 626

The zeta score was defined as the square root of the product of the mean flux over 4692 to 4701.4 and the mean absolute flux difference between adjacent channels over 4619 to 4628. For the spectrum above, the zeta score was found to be 10.1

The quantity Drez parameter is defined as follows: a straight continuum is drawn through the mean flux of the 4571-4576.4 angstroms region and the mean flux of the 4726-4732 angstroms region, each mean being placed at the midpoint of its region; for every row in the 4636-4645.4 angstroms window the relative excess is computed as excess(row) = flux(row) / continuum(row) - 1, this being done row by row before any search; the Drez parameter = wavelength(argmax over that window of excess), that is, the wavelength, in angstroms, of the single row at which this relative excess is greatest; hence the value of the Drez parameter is 4638.50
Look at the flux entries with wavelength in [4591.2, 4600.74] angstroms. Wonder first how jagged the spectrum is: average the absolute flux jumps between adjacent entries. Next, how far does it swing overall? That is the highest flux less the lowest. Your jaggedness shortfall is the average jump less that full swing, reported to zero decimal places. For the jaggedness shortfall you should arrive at -13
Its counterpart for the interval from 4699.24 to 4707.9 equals -9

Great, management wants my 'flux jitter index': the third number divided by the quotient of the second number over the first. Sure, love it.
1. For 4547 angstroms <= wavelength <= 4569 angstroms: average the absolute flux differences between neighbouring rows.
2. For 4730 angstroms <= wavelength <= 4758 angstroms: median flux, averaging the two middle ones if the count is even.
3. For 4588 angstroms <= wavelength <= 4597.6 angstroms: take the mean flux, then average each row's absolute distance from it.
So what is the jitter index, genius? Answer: 0.20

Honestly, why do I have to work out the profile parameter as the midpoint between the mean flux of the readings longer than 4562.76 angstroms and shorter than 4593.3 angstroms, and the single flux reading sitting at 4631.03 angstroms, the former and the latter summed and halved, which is 28.6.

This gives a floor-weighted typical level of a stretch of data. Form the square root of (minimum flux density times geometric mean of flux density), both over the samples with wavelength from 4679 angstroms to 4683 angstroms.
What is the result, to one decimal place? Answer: 28.3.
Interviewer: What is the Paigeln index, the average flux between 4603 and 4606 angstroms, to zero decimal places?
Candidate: 33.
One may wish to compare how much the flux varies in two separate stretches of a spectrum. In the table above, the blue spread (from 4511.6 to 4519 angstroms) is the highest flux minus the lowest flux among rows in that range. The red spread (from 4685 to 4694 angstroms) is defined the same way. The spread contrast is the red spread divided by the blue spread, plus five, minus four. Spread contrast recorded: 5.3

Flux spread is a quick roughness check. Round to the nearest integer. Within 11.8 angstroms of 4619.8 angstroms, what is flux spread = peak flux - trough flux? 19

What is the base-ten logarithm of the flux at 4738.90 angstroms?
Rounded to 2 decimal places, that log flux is 1.40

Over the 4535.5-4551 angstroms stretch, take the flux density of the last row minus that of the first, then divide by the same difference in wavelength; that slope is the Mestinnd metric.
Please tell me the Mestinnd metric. -0.17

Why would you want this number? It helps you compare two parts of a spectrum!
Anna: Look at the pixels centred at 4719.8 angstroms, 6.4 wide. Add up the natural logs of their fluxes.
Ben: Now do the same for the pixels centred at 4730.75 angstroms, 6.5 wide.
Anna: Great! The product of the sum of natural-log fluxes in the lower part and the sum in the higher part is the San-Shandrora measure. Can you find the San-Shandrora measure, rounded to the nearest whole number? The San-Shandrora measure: 400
